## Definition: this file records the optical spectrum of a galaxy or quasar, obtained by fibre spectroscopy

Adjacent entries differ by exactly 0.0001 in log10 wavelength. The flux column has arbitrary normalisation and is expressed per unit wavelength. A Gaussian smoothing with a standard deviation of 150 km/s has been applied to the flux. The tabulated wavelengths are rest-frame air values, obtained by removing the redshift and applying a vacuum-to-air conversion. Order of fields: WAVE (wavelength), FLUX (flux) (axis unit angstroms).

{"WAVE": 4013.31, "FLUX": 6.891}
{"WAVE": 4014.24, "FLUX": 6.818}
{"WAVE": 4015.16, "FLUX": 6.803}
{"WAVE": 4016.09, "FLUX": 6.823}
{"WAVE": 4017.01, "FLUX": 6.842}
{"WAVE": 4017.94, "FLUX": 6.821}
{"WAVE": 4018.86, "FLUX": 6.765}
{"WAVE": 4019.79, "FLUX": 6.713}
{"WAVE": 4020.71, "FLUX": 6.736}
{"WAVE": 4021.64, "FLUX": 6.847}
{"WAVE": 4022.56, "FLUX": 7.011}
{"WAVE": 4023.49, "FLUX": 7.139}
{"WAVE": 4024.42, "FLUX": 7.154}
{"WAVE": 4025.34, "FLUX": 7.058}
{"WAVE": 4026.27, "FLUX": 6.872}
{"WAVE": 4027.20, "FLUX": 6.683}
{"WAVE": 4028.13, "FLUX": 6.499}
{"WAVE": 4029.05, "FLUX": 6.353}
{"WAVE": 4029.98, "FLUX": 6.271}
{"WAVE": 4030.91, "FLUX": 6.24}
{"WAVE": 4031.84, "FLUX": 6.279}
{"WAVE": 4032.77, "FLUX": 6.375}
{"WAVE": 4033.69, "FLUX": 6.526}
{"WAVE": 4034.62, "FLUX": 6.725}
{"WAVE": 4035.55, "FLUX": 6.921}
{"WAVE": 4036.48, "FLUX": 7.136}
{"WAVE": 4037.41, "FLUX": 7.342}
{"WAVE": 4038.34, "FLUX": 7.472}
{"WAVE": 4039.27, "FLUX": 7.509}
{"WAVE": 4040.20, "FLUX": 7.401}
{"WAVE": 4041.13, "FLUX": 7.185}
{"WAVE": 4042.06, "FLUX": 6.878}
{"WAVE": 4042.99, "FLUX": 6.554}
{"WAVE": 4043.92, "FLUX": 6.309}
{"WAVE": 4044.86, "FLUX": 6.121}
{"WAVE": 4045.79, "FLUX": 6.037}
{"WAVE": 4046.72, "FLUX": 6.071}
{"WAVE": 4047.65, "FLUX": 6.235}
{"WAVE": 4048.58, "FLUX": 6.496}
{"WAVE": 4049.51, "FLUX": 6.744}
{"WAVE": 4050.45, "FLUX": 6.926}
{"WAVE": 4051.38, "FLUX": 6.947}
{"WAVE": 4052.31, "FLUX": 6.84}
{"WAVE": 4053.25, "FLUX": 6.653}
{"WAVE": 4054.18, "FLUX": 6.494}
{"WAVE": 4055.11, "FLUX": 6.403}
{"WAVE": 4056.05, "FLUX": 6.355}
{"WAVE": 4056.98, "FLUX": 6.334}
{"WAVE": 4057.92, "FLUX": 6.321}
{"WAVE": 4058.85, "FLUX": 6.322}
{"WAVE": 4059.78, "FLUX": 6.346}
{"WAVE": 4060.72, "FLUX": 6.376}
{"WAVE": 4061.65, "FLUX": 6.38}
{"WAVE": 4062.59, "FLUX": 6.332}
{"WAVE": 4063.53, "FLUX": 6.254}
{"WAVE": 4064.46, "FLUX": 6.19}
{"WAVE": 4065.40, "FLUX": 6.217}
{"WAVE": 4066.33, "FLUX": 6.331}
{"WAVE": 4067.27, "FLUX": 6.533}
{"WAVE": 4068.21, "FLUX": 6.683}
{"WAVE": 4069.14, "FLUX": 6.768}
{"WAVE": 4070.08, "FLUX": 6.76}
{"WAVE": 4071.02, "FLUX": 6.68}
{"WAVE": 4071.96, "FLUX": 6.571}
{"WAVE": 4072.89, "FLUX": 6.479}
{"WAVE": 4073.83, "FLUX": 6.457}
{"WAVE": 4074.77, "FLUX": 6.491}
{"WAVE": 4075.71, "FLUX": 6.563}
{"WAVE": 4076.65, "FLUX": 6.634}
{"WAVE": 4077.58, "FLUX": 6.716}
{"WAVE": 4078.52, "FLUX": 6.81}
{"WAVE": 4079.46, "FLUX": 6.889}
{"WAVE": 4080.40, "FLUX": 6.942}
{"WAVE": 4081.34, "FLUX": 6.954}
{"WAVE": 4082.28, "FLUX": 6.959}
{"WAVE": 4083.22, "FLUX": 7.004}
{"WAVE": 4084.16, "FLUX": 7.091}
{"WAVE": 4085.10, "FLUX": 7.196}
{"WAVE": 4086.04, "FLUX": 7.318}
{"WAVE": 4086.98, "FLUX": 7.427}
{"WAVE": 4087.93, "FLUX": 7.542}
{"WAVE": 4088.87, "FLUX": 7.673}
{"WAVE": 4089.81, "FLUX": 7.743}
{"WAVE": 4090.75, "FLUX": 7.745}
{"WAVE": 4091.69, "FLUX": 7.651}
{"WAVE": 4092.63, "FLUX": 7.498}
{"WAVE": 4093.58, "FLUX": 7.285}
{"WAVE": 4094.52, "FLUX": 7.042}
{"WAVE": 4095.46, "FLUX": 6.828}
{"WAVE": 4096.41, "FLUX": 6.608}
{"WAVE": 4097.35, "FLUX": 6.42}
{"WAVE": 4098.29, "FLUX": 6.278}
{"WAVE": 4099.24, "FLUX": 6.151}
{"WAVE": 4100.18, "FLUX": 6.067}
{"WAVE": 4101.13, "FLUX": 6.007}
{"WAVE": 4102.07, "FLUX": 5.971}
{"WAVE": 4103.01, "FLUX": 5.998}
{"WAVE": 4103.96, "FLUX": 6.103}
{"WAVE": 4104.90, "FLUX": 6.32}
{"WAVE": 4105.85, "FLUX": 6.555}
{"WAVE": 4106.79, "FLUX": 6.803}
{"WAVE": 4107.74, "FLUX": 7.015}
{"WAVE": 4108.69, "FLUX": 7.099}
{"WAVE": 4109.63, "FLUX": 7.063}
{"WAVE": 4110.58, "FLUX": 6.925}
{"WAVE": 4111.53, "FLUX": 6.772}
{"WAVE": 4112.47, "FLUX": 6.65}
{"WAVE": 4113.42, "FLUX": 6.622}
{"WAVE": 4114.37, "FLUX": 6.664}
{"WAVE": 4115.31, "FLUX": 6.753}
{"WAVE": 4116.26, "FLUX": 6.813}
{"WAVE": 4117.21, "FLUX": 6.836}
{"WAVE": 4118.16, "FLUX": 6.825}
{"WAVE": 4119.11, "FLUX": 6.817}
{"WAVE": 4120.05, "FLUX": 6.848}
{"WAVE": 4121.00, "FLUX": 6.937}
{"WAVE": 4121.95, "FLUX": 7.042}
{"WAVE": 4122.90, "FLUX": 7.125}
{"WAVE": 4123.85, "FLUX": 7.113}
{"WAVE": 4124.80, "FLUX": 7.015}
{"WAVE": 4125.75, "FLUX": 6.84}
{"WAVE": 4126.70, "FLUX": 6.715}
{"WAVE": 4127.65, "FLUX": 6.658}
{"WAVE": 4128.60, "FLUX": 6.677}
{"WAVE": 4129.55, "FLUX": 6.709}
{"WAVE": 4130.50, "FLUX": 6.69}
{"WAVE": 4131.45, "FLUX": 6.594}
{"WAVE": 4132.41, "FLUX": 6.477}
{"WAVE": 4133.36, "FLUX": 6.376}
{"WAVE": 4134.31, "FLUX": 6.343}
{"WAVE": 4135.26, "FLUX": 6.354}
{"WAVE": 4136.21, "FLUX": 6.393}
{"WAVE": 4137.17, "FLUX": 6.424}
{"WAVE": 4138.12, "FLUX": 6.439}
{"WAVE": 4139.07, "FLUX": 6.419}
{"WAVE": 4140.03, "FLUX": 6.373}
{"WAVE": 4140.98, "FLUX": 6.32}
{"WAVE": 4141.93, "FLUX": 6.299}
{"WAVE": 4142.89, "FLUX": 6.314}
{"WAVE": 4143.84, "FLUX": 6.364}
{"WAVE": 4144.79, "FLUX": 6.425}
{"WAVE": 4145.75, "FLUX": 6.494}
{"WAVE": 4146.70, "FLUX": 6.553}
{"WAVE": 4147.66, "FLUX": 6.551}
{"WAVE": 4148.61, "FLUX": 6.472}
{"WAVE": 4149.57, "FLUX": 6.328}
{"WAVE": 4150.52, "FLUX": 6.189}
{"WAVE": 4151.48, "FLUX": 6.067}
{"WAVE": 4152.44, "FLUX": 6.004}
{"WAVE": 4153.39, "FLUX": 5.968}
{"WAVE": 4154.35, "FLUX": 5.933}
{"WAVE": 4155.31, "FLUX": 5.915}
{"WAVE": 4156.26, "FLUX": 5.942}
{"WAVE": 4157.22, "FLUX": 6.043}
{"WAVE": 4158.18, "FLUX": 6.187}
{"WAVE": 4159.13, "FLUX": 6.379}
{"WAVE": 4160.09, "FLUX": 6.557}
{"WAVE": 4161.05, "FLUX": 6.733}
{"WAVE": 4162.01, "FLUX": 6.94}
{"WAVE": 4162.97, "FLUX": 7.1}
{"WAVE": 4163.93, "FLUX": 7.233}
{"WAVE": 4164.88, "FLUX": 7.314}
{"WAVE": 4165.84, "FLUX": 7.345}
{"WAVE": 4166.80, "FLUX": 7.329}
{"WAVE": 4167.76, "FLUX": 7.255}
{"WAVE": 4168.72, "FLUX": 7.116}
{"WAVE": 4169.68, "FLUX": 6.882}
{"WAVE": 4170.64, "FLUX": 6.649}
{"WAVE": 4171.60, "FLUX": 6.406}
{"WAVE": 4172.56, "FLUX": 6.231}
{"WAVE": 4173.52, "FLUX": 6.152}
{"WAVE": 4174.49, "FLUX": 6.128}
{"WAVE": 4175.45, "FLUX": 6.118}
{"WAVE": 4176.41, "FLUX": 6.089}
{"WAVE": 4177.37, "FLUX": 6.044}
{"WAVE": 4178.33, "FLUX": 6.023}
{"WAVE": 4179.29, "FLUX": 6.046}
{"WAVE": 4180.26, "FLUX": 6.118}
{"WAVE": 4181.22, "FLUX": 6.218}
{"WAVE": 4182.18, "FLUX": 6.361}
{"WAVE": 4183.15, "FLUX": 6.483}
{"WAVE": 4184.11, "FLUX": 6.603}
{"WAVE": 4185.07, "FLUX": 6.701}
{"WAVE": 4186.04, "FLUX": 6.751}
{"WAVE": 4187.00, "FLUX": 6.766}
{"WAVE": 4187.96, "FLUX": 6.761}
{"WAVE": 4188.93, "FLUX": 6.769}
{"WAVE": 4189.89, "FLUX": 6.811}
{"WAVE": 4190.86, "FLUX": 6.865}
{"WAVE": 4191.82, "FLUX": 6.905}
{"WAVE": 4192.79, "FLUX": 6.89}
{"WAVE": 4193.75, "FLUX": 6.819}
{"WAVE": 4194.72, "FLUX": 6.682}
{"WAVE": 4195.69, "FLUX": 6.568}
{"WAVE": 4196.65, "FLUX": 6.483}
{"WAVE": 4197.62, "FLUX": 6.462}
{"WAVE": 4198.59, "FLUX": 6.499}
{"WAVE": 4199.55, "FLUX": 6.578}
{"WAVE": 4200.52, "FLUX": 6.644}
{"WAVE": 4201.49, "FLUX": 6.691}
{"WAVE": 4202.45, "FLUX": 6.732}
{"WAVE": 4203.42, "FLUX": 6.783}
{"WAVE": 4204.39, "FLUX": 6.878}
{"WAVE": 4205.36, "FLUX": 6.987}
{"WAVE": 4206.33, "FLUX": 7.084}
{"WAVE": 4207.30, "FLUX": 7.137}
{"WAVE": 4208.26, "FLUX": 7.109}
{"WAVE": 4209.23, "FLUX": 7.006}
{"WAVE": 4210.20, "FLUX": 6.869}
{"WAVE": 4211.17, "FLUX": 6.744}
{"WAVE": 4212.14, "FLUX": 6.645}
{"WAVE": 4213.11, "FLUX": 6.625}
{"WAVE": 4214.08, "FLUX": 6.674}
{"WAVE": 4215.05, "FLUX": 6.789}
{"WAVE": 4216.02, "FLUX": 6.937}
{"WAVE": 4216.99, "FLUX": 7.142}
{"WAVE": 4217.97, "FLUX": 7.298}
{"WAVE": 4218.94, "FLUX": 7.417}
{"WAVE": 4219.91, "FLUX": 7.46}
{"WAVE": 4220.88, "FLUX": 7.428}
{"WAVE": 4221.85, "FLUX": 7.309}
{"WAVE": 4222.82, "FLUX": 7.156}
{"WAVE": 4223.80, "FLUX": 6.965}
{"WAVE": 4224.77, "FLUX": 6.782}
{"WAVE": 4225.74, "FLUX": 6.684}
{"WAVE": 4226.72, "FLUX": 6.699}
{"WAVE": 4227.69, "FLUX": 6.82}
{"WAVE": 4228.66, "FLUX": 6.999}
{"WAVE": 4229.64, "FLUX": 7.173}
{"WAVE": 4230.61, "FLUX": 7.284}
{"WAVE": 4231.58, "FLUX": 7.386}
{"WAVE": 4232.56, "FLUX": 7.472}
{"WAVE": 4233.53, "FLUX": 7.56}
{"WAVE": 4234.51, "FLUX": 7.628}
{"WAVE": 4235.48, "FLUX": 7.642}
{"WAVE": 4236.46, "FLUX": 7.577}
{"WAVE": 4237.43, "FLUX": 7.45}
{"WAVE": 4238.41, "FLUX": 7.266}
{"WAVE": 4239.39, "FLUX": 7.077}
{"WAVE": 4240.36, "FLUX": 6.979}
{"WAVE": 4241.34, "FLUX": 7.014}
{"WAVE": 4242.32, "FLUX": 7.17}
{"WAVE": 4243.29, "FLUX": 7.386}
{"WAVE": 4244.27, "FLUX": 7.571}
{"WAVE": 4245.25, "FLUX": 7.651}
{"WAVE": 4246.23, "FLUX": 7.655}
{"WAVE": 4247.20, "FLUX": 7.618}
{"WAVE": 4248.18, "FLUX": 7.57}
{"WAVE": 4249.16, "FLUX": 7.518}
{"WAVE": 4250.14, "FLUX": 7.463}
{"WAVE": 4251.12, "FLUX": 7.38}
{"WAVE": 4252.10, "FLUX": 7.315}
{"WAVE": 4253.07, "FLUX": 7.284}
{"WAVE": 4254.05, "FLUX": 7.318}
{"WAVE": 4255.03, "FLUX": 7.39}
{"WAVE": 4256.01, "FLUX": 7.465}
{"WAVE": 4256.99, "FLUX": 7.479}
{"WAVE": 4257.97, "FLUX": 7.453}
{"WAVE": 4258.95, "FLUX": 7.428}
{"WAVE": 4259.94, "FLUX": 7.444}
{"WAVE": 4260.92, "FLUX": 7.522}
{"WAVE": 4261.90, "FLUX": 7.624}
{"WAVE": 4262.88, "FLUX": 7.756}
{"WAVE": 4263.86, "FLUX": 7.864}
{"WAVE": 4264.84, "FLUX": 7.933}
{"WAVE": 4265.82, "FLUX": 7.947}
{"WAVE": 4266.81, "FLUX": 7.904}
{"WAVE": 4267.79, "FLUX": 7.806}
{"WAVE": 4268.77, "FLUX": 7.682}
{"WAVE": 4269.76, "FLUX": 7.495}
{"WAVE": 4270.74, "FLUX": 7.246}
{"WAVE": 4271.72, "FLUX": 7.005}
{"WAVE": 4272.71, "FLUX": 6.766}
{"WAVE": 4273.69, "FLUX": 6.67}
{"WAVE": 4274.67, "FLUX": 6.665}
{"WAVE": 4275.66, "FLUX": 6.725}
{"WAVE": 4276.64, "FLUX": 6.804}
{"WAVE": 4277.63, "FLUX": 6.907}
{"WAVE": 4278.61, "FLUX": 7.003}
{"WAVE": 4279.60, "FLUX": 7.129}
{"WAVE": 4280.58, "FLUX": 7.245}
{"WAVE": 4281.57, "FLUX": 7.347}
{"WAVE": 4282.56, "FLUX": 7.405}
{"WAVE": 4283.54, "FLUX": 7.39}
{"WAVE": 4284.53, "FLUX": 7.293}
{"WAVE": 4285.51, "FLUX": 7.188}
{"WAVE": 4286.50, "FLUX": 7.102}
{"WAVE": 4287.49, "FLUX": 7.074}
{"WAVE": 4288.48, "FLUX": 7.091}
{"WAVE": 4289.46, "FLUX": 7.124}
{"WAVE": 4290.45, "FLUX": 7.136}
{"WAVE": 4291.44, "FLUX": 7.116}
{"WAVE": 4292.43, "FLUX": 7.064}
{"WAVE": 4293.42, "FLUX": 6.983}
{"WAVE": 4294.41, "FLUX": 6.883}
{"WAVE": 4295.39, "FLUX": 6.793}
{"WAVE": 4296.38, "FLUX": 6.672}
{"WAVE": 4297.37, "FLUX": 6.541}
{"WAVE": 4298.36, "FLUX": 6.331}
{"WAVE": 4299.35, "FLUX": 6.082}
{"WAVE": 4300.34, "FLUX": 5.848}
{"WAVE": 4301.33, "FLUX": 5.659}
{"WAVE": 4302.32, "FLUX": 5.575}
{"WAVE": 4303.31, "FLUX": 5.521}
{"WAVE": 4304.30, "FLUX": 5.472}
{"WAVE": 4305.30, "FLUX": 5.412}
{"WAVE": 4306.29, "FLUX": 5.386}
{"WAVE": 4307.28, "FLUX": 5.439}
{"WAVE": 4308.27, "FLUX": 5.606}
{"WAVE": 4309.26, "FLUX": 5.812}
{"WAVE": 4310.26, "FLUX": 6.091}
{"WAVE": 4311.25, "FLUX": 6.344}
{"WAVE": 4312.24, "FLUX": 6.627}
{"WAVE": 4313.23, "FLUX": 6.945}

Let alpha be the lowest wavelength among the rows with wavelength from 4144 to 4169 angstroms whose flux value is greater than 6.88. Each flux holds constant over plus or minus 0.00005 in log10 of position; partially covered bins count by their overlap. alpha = 4162.01 angstroms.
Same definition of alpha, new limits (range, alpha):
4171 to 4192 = 4191.82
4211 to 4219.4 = 4216.02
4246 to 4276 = 4246.23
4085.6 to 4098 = 4086.04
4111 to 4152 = 4121.00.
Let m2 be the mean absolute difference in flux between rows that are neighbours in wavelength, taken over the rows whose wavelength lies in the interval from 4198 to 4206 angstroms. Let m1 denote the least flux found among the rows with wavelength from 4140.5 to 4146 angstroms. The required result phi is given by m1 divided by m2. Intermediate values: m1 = 6.299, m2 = 0.070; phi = 90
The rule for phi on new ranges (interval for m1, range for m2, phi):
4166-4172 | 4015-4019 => 221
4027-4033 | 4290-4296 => 91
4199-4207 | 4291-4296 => 81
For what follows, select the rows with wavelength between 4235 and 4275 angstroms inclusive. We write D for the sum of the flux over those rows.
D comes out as 304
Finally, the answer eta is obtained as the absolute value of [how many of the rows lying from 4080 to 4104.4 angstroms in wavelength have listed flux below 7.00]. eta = 13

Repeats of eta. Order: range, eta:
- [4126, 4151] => 26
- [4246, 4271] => 0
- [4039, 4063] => 23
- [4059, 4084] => 25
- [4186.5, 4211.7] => 22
